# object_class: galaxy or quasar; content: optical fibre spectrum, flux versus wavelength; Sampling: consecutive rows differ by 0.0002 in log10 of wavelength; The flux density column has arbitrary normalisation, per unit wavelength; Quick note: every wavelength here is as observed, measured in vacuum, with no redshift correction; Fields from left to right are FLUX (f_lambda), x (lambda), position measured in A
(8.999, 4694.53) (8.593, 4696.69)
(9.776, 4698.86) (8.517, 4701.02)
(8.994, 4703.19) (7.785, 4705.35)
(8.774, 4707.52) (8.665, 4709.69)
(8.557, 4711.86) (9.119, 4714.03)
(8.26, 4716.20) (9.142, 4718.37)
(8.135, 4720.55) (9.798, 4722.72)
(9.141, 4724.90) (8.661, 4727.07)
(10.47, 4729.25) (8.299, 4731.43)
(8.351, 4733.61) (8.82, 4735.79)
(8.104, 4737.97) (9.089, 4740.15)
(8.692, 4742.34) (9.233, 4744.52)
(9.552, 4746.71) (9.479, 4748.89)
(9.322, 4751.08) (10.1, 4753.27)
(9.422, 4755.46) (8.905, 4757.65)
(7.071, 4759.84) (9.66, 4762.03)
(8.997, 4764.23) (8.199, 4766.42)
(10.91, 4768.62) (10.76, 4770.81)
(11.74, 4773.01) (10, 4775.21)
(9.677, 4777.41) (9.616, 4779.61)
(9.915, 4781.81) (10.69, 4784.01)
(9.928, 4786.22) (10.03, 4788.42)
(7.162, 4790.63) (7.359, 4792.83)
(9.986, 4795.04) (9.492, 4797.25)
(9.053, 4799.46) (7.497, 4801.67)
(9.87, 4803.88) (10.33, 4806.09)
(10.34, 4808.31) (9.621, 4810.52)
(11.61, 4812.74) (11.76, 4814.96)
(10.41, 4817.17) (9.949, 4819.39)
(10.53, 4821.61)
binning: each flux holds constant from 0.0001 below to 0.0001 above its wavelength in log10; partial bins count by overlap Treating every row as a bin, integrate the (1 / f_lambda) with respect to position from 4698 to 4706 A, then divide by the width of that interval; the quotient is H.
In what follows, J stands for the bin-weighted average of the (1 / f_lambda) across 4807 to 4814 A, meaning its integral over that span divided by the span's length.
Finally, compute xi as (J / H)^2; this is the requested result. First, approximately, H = 0.1145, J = 0.095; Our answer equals 0.69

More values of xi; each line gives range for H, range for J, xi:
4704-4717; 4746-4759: 0.82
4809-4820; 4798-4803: 1.62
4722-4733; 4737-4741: 1.15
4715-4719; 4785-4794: 1.05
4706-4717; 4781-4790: 0.76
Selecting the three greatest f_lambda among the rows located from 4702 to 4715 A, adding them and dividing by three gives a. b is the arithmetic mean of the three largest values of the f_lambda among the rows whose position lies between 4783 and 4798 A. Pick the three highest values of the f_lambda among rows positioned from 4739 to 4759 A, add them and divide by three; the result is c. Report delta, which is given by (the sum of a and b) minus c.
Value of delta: 9.5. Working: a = 9.0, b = 10.2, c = 9.71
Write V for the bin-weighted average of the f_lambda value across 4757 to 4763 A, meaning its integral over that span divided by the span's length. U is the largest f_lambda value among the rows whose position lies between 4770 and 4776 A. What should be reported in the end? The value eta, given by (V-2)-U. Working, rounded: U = 11.74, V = 8.50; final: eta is -5.2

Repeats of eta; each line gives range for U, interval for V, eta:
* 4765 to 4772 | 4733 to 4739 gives -4.5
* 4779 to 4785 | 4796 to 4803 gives -3.9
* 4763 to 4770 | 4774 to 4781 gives -3.1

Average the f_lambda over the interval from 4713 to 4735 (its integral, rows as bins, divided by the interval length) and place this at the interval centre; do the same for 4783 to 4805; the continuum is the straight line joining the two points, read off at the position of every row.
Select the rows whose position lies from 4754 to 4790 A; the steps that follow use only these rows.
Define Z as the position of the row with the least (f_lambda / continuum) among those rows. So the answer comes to 4759.84 A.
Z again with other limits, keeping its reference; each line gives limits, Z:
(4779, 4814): 4790.63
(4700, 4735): 4705.35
